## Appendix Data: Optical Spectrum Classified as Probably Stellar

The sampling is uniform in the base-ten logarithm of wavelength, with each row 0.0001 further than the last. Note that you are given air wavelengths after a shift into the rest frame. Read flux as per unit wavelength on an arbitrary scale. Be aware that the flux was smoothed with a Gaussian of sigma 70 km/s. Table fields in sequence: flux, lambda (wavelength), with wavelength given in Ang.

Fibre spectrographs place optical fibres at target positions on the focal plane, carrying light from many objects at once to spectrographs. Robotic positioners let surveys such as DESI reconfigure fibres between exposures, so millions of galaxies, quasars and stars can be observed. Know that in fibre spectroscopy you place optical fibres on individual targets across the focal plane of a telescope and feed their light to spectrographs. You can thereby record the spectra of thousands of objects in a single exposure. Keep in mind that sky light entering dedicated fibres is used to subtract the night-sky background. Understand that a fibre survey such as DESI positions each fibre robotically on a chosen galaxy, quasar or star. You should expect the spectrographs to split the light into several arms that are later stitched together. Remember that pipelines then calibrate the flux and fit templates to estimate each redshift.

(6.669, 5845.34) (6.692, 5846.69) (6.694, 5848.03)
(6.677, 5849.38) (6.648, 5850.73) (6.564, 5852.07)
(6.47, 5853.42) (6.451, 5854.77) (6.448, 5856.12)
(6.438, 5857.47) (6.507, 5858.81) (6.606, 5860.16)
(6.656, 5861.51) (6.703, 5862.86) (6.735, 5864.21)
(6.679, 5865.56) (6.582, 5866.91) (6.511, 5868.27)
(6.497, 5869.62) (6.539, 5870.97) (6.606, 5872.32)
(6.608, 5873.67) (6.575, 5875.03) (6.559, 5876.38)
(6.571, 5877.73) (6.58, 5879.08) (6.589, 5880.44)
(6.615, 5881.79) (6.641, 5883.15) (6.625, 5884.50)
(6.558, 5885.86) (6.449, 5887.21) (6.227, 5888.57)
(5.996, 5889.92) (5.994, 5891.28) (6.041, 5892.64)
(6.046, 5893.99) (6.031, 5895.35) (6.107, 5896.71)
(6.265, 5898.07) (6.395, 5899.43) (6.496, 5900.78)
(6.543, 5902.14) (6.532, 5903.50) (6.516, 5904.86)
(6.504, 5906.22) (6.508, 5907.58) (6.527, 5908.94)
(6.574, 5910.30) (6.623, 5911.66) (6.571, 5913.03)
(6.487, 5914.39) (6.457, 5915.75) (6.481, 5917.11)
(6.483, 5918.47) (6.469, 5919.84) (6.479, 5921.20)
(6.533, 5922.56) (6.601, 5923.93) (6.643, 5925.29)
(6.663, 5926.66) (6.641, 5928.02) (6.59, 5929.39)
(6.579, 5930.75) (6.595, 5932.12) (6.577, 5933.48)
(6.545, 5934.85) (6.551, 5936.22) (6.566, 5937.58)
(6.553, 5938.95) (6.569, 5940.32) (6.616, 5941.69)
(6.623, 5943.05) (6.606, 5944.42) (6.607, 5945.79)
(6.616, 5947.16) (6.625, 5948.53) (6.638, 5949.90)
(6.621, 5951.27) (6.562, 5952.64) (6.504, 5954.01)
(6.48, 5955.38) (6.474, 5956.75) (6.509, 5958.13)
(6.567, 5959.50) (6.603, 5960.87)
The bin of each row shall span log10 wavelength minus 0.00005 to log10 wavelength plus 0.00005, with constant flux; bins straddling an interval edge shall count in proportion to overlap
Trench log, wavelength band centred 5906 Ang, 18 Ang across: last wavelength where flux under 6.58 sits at 5914.39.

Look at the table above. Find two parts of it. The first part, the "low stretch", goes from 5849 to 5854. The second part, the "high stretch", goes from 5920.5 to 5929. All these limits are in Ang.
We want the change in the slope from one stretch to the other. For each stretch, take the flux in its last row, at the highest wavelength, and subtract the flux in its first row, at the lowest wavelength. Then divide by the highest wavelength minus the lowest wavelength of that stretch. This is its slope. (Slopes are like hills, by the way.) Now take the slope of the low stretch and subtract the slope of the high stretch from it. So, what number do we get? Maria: -0.075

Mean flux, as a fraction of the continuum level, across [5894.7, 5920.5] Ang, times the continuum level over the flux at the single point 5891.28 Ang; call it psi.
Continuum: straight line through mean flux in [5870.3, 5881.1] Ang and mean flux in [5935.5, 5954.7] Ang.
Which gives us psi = 1.08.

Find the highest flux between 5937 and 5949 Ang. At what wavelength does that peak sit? 5948.53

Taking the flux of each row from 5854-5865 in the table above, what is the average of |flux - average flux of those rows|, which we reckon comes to 0.11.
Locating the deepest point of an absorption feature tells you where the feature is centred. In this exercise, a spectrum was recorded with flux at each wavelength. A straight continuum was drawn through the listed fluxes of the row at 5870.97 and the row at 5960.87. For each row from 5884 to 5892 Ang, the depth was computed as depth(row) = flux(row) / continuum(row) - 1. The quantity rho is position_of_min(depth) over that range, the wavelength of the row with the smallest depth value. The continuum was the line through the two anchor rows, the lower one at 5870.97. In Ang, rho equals 5891.28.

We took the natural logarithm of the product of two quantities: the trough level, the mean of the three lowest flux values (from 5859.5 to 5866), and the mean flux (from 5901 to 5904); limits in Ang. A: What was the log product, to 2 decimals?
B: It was 3.77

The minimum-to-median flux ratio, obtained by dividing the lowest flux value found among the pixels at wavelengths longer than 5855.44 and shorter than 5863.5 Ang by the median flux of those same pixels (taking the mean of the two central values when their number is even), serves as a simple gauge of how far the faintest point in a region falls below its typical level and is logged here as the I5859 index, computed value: 0.982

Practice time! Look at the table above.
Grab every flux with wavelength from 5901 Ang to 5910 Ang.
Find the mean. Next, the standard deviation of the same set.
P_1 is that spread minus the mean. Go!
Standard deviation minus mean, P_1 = -6.51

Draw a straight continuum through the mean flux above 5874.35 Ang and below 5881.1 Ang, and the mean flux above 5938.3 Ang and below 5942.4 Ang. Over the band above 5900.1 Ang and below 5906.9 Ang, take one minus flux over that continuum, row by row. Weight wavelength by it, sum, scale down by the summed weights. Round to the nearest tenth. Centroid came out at 5903.6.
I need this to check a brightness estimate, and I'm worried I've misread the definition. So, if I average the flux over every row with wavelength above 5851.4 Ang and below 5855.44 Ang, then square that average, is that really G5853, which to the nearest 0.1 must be 42.2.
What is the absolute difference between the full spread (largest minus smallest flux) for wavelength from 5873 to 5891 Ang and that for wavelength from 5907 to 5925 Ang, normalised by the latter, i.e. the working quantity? 2.9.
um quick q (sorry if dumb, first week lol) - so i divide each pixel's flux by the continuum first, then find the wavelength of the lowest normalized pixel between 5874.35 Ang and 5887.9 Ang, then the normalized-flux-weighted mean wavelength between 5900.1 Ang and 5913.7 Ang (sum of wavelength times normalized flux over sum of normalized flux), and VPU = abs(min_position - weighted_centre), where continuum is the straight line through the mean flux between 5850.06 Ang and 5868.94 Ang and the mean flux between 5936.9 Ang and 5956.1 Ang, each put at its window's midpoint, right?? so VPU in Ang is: 19.7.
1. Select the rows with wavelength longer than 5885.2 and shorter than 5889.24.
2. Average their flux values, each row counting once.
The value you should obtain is 6.41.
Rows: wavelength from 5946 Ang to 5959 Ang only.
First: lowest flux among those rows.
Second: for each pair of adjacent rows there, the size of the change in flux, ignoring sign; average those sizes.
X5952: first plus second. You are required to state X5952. 6.50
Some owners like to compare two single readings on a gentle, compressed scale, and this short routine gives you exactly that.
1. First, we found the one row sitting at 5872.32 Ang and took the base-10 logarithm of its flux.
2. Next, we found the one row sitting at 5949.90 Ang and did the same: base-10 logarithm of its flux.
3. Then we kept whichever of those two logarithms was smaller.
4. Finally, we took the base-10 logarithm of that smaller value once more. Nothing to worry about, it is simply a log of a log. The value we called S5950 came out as -0.0862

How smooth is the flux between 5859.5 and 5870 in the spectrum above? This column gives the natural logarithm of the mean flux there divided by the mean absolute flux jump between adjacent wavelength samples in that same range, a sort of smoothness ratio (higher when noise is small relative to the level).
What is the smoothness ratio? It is 4.8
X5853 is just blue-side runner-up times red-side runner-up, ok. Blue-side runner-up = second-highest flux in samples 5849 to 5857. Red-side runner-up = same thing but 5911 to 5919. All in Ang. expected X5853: 43.7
